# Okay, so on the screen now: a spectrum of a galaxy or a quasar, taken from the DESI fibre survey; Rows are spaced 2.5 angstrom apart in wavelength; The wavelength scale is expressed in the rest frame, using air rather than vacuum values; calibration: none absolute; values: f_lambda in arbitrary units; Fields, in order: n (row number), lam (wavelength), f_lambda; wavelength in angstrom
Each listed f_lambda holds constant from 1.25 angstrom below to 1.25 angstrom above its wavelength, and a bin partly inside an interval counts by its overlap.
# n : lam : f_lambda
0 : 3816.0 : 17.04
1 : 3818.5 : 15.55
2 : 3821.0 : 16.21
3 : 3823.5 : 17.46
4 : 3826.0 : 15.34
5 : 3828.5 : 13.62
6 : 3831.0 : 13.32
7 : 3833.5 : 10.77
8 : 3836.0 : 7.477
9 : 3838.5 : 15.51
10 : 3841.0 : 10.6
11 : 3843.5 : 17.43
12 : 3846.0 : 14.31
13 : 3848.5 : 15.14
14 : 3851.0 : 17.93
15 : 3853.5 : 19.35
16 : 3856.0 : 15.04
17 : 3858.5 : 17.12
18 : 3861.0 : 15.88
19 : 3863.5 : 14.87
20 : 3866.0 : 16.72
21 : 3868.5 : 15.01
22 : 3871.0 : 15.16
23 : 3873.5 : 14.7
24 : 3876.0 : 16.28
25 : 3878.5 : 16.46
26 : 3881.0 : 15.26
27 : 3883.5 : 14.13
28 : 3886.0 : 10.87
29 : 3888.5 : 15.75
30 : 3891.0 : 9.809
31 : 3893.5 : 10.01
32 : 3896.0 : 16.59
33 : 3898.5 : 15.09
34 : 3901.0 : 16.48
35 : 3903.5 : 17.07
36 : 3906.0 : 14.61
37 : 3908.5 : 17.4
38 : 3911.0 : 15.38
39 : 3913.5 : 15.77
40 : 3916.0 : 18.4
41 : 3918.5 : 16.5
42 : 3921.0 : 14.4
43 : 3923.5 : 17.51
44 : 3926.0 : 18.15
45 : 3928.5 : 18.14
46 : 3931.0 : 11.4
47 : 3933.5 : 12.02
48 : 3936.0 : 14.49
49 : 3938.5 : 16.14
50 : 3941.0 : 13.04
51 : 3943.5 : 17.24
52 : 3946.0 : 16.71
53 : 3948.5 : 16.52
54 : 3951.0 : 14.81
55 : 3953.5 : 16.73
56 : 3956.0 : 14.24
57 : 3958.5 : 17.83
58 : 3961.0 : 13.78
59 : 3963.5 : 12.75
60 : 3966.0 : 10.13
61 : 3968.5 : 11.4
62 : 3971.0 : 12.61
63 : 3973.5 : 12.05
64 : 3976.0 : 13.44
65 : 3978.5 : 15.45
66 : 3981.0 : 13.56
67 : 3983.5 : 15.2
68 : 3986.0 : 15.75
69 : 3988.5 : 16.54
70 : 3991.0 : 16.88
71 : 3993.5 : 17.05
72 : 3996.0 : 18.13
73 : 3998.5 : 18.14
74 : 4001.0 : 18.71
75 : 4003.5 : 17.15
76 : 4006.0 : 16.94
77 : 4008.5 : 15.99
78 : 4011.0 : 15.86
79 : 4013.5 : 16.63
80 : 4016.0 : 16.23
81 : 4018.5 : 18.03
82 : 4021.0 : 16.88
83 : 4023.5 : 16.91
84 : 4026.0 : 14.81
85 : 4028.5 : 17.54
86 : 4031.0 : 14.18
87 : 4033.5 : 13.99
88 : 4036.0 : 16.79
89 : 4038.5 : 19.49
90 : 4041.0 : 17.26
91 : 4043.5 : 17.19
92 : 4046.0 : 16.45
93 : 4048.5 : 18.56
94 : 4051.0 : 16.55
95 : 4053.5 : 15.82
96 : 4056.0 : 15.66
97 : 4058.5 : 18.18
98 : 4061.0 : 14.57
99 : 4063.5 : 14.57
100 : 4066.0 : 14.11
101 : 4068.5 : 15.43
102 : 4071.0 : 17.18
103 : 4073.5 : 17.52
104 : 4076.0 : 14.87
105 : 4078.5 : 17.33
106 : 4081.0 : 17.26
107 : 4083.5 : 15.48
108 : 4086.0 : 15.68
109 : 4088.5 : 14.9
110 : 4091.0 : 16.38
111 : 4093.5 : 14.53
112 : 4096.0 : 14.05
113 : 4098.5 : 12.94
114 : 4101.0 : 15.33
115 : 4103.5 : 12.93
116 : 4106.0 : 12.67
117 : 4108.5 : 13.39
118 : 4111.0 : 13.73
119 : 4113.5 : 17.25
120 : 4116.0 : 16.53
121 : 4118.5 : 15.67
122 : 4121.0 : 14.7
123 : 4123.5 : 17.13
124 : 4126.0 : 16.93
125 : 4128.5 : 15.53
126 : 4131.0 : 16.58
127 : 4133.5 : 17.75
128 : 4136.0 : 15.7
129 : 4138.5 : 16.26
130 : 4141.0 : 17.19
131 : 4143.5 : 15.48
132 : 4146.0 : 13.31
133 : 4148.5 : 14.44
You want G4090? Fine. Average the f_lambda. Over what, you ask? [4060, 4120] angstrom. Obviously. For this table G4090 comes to 15.2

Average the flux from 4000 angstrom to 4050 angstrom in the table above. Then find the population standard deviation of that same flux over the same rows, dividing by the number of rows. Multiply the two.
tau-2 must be 22.9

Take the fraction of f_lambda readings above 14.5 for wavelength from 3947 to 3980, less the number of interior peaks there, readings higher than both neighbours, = -2.6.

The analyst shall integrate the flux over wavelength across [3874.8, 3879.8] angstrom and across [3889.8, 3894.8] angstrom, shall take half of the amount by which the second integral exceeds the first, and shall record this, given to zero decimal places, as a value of -16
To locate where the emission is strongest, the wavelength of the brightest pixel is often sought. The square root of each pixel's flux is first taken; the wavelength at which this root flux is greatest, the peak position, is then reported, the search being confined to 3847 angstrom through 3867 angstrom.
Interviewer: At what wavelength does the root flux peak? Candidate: 3853.5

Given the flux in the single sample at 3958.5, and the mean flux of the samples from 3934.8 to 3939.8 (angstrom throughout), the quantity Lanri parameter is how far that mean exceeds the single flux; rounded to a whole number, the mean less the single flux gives -3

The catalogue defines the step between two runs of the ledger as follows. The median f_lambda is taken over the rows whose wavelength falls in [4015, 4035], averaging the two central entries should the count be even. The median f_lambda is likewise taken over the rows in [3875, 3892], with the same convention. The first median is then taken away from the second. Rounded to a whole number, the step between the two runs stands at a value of -1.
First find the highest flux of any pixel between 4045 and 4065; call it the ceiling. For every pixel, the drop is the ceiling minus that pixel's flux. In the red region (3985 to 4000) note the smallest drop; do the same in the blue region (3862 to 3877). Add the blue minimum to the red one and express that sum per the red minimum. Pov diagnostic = 5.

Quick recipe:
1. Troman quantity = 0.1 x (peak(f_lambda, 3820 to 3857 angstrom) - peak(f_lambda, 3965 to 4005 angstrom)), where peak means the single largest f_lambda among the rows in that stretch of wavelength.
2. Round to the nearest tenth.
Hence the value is 0.1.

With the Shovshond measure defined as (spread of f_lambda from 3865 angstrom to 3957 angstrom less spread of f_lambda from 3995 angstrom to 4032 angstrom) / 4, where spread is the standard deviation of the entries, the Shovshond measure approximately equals 0.23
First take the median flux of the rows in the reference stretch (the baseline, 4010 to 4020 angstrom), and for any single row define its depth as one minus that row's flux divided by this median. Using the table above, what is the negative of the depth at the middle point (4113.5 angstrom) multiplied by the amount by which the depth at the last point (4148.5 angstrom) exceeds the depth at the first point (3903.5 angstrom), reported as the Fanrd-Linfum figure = 0.008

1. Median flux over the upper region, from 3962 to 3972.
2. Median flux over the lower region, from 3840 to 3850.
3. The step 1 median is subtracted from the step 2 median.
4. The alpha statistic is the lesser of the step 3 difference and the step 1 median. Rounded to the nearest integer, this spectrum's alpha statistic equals 3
